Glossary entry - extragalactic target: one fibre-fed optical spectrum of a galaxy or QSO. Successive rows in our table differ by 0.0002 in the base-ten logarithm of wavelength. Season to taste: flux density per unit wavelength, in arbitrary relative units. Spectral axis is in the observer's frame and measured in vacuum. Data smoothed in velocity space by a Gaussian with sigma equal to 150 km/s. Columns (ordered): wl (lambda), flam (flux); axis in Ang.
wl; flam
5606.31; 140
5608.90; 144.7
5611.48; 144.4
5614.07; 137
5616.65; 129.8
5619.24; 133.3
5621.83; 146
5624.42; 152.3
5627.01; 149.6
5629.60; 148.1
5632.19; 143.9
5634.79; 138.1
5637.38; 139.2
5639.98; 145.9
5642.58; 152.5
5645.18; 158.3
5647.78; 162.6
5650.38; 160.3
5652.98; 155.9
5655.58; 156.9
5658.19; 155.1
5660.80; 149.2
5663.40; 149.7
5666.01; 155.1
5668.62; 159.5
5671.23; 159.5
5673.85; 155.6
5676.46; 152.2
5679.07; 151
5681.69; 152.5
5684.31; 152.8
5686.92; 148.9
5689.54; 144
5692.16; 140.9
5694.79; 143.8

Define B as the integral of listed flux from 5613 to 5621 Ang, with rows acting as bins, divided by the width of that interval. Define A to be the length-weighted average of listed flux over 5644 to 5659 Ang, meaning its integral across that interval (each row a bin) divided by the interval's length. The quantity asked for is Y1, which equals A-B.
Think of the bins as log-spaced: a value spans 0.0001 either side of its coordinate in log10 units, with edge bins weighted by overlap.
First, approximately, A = 158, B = 134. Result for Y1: 24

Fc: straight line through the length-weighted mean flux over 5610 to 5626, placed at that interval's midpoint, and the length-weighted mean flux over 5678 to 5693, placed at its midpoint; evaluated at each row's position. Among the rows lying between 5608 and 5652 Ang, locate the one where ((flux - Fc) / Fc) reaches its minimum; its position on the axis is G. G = 5616.65 Ang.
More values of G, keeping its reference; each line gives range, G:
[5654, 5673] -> 5660.80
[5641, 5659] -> 5642.58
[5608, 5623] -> 5616.65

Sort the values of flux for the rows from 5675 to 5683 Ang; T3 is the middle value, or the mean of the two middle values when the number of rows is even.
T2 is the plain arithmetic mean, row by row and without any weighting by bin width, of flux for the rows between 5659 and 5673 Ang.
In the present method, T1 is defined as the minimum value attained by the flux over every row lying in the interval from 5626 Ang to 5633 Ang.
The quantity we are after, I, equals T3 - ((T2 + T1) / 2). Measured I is 3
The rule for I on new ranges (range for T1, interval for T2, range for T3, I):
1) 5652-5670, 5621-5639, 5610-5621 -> -12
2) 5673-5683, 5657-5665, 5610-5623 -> -14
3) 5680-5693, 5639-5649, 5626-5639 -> -4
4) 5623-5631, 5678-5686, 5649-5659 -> 6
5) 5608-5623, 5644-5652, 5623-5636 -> 3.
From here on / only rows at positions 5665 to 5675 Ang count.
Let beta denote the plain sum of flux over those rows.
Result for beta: 630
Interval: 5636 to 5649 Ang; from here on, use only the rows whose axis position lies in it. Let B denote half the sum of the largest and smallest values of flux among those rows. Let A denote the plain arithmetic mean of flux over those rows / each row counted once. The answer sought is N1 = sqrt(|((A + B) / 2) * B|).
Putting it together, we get 151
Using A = 152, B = 151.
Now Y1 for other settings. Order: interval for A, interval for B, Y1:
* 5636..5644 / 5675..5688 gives -6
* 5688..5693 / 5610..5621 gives 6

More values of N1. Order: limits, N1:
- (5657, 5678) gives 154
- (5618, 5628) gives 143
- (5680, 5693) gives 147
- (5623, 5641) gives 145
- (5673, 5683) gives 153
